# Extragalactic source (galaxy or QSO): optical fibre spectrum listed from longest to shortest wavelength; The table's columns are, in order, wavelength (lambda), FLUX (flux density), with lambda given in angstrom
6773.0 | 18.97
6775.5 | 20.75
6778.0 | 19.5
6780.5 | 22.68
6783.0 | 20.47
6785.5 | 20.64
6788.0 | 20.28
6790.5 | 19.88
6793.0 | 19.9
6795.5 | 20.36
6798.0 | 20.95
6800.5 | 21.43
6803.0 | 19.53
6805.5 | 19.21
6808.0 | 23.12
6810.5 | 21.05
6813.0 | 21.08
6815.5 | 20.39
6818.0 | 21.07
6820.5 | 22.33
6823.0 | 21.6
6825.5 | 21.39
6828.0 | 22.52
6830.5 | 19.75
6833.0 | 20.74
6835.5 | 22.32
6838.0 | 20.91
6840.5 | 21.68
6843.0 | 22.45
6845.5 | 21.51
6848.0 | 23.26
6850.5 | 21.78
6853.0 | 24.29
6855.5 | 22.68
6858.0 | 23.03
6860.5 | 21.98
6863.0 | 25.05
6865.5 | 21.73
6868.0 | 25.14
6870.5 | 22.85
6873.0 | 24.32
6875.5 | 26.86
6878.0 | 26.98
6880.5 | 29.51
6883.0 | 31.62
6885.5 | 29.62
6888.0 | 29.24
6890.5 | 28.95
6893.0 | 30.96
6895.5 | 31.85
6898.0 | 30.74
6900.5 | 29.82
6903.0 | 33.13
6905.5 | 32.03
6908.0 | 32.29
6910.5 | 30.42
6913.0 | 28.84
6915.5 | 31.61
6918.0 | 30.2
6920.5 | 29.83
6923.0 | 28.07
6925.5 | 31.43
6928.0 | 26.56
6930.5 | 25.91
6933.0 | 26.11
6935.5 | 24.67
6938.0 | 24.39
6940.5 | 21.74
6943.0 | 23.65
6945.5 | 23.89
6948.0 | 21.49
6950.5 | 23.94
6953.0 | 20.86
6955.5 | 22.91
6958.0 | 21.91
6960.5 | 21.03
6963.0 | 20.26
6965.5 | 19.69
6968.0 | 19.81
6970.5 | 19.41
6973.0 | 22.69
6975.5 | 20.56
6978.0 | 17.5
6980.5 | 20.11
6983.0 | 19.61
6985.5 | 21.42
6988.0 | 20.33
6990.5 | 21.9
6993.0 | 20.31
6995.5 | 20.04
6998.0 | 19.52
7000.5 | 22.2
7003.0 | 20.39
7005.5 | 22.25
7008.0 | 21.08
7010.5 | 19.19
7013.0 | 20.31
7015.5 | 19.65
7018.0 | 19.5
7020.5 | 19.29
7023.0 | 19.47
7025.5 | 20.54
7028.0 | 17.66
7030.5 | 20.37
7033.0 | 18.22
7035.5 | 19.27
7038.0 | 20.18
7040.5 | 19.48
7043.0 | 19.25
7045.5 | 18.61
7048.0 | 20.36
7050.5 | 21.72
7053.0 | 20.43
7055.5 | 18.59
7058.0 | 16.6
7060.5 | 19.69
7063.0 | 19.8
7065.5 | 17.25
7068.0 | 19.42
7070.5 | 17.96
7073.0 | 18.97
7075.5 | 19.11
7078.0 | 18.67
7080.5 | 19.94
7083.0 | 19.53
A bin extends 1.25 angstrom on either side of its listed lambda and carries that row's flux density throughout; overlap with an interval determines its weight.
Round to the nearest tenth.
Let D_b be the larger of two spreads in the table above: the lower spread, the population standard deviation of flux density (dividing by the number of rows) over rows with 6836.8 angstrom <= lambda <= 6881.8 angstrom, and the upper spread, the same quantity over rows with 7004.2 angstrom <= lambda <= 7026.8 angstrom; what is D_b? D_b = 2.2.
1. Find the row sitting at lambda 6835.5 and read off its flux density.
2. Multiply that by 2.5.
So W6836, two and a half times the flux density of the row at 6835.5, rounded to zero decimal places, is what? 56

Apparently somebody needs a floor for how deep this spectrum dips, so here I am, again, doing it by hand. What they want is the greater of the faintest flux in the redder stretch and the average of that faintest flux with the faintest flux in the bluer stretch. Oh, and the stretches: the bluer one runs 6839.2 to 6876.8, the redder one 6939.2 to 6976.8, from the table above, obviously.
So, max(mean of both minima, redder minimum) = 20.5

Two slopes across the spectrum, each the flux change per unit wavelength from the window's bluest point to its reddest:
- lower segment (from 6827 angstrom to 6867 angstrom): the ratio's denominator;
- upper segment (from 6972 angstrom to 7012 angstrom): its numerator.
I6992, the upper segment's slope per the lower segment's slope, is 4.4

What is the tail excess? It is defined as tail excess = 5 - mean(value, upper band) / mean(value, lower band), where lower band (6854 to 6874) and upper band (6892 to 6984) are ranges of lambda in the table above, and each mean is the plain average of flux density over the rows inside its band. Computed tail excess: 3.91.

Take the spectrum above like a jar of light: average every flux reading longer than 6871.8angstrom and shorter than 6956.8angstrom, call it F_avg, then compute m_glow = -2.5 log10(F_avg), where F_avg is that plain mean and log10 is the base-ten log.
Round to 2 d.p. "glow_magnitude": -3.61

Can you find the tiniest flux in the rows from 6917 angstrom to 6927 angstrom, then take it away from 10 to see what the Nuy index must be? -18.1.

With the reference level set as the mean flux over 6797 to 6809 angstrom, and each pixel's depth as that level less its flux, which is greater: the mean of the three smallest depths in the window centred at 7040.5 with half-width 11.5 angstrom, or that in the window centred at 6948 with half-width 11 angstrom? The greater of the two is 0.0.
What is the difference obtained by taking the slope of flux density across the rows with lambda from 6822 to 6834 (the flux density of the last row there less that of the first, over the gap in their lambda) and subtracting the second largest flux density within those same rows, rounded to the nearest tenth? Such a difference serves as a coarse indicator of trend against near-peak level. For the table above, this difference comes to -21.7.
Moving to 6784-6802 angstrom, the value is -20.9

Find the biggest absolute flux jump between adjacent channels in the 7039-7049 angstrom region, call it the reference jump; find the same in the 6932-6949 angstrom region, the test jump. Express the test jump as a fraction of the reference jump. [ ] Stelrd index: 1.5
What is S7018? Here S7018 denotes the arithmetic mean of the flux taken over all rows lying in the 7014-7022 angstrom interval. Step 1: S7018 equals 19.5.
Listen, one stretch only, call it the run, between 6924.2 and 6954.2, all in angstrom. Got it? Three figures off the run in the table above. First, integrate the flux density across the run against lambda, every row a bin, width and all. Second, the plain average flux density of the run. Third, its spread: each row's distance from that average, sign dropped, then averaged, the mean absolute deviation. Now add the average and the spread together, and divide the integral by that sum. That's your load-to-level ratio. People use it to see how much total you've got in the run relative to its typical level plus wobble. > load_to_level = 27.76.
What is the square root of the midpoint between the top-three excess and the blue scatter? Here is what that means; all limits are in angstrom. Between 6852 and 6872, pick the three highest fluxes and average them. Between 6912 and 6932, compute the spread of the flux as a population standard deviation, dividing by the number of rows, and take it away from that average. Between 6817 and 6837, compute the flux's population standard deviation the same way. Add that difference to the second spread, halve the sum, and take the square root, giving 3.44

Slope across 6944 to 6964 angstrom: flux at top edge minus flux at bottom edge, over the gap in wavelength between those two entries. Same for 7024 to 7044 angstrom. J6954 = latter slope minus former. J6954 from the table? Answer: 0.1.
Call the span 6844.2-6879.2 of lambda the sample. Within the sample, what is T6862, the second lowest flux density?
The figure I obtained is 21.73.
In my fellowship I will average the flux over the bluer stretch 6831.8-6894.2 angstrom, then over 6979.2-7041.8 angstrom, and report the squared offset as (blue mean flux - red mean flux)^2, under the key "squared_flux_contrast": 22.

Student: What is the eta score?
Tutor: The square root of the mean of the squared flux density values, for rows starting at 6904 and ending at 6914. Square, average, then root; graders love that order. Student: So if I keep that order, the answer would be 31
